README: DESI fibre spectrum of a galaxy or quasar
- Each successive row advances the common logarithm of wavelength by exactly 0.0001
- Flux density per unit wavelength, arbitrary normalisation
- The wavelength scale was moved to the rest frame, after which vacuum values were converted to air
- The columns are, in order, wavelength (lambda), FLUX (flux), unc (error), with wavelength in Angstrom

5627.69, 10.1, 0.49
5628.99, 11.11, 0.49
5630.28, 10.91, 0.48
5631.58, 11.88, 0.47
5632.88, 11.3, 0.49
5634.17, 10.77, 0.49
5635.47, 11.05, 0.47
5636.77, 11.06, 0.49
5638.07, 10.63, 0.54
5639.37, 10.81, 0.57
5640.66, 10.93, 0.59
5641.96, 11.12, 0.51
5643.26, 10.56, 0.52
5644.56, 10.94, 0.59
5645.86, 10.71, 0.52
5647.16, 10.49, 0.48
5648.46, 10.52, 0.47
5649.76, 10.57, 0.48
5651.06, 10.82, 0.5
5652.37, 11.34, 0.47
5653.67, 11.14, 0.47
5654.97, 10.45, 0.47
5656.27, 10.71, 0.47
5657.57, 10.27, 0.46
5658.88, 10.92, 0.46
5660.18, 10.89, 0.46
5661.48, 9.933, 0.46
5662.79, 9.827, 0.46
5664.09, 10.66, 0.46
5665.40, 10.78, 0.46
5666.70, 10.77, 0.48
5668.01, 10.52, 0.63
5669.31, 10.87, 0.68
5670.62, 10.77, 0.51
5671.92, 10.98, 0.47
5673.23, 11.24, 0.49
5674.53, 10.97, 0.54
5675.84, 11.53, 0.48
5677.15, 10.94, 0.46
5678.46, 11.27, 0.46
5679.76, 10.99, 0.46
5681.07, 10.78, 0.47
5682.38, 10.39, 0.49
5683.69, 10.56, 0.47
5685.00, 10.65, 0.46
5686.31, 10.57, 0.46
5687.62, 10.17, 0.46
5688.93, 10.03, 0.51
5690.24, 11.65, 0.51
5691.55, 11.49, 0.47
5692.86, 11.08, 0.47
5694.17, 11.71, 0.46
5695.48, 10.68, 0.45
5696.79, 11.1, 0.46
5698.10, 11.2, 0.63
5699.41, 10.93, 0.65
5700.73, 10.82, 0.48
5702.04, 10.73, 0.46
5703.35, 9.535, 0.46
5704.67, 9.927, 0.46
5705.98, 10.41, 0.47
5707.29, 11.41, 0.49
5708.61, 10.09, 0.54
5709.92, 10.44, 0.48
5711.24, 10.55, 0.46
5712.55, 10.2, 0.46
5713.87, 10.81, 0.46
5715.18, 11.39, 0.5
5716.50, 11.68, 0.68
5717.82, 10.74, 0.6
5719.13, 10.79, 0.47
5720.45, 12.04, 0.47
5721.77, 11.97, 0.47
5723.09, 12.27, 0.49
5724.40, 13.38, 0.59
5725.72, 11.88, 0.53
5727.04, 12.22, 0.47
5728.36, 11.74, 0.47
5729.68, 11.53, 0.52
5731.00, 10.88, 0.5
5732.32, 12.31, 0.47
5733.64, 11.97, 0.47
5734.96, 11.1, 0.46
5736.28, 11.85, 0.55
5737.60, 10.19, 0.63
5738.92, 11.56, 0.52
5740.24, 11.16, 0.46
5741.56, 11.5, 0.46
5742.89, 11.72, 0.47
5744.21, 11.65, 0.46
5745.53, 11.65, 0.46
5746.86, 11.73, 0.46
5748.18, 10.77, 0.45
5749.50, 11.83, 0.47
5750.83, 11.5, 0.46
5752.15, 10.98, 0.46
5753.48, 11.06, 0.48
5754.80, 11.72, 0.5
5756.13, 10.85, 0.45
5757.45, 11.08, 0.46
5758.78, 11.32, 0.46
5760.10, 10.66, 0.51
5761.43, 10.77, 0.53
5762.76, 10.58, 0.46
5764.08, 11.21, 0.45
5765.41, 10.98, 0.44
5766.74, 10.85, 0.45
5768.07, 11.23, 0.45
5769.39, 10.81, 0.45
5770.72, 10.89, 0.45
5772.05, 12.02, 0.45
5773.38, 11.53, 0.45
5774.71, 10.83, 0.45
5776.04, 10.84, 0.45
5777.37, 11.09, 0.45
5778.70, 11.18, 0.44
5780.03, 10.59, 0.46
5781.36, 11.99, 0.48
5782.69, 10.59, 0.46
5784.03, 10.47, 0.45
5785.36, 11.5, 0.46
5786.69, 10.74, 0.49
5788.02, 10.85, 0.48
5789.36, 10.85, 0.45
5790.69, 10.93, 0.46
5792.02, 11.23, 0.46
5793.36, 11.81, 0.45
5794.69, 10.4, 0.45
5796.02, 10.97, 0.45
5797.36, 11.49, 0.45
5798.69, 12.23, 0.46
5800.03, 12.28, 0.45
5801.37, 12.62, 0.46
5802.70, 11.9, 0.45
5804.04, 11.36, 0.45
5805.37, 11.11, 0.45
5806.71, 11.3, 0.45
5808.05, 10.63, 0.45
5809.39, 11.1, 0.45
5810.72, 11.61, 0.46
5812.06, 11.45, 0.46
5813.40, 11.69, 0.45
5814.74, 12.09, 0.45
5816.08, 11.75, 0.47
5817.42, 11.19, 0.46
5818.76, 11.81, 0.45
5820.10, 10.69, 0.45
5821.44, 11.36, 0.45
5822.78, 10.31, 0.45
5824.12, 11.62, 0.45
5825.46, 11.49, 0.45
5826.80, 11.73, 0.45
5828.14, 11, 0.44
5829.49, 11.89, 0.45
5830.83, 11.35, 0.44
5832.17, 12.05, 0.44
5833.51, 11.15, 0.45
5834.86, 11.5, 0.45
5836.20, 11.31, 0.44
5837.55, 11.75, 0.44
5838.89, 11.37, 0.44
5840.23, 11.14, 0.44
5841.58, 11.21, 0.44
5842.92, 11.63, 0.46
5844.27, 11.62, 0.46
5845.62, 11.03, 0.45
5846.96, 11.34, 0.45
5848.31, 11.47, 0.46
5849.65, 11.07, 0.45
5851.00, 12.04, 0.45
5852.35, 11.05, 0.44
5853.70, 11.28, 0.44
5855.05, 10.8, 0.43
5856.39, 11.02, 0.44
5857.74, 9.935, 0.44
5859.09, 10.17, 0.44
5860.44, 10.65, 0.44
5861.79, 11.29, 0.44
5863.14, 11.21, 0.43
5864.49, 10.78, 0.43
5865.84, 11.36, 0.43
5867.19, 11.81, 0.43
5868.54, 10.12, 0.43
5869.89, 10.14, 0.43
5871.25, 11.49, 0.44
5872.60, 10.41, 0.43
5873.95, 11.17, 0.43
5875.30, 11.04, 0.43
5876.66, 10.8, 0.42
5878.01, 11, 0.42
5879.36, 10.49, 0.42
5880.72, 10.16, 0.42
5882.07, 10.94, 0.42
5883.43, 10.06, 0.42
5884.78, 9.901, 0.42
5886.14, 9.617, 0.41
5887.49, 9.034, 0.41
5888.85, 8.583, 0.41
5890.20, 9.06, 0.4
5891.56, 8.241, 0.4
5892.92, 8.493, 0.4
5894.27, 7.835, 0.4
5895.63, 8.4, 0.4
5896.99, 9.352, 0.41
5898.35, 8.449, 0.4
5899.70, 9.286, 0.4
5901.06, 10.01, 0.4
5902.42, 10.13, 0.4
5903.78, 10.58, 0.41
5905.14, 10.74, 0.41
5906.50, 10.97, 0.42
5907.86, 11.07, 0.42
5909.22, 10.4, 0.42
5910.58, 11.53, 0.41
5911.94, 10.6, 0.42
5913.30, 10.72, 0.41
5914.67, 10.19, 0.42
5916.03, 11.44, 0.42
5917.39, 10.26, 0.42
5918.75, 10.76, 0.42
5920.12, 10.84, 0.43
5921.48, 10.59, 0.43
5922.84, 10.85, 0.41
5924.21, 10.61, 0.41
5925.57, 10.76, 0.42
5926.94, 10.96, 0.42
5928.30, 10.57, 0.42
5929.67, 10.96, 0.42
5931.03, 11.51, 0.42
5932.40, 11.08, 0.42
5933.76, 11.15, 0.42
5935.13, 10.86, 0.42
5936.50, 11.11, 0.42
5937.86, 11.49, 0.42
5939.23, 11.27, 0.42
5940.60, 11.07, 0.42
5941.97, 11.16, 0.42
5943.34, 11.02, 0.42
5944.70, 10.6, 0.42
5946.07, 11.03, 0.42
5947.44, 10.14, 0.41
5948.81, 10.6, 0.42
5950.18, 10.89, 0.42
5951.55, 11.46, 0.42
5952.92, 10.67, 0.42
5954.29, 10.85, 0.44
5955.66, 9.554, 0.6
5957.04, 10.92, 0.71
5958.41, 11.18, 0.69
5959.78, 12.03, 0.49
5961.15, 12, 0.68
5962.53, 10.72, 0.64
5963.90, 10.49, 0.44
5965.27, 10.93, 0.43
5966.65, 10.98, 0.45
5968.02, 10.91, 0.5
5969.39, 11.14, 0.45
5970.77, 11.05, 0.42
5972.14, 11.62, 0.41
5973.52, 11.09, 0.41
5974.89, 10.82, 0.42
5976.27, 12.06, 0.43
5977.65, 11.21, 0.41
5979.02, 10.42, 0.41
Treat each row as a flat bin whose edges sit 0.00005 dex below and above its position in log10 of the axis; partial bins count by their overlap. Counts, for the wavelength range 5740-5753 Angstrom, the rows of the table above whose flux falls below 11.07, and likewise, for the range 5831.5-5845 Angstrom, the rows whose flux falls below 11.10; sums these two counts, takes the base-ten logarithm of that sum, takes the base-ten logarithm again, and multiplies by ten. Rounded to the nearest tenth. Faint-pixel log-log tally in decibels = -5.2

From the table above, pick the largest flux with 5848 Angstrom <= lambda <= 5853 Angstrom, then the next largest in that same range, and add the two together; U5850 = 23.5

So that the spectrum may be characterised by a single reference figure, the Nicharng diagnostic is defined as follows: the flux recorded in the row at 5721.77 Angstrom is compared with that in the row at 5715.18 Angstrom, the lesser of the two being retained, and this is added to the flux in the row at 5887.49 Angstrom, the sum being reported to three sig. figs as 20.4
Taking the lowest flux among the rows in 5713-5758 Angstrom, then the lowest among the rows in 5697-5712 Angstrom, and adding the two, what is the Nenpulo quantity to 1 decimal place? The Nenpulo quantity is 19.7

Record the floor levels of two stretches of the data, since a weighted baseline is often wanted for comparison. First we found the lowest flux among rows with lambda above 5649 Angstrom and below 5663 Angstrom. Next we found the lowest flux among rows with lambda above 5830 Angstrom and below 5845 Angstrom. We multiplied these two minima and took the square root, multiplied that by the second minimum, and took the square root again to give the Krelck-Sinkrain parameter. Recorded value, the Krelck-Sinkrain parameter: 10.8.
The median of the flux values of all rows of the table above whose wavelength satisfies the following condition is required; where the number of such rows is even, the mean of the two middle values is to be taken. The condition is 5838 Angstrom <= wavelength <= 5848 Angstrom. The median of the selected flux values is 11.3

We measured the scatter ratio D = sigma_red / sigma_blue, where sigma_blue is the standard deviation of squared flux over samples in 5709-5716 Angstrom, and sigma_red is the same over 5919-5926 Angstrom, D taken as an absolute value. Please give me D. 0.27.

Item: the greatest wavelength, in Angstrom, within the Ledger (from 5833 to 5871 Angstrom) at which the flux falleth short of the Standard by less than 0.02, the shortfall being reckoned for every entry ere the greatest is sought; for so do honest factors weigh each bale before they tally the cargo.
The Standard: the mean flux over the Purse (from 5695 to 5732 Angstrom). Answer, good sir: 5867.19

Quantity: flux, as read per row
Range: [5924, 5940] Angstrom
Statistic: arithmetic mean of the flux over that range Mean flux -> 11.0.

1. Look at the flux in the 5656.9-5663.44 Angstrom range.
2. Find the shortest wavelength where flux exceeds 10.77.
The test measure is 5658.88 Angstrom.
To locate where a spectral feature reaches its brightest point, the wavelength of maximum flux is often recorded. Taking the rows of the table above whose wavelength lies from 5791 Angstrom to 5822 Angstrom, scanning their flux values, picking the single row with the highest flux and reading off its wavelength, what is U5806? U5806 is 5801.37 Angstrom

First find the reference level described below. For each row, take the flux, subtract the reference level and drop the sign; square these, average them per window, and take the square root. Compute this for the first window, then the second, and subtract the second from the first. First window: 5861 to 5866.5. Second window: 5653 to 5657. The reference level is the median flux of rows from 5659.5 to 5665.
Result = 0.34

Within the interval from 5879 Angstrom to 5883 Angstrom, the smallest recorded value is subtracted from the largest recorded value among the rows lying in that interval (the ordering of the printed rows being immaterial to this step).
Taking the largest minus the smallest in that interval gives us 0.8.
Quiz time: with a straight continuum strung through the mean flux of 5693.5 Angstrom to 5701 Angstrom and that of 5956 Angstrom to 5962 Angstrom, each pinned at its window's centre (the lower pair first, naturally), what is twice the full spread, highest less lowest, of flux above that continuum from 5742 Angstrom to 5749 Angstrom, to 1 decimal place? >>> 1.9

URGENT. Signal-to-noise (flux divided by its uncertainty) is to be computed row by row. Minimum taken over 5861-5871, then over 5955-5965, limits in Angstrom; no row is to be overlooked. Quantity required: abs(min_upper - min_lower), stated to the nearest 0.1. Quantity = 8.2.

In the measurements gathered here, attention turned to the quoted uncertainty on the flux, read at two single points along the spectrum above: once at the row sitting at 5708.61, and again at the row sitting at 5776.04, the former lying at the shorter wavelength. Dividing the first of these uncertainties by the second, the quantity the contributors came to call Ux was 1.20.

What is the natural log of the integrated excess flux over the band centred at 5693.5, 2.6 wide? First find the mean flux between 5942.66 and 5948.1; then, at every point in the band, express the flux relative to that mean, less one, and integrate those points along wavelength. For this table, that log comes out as -1.8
